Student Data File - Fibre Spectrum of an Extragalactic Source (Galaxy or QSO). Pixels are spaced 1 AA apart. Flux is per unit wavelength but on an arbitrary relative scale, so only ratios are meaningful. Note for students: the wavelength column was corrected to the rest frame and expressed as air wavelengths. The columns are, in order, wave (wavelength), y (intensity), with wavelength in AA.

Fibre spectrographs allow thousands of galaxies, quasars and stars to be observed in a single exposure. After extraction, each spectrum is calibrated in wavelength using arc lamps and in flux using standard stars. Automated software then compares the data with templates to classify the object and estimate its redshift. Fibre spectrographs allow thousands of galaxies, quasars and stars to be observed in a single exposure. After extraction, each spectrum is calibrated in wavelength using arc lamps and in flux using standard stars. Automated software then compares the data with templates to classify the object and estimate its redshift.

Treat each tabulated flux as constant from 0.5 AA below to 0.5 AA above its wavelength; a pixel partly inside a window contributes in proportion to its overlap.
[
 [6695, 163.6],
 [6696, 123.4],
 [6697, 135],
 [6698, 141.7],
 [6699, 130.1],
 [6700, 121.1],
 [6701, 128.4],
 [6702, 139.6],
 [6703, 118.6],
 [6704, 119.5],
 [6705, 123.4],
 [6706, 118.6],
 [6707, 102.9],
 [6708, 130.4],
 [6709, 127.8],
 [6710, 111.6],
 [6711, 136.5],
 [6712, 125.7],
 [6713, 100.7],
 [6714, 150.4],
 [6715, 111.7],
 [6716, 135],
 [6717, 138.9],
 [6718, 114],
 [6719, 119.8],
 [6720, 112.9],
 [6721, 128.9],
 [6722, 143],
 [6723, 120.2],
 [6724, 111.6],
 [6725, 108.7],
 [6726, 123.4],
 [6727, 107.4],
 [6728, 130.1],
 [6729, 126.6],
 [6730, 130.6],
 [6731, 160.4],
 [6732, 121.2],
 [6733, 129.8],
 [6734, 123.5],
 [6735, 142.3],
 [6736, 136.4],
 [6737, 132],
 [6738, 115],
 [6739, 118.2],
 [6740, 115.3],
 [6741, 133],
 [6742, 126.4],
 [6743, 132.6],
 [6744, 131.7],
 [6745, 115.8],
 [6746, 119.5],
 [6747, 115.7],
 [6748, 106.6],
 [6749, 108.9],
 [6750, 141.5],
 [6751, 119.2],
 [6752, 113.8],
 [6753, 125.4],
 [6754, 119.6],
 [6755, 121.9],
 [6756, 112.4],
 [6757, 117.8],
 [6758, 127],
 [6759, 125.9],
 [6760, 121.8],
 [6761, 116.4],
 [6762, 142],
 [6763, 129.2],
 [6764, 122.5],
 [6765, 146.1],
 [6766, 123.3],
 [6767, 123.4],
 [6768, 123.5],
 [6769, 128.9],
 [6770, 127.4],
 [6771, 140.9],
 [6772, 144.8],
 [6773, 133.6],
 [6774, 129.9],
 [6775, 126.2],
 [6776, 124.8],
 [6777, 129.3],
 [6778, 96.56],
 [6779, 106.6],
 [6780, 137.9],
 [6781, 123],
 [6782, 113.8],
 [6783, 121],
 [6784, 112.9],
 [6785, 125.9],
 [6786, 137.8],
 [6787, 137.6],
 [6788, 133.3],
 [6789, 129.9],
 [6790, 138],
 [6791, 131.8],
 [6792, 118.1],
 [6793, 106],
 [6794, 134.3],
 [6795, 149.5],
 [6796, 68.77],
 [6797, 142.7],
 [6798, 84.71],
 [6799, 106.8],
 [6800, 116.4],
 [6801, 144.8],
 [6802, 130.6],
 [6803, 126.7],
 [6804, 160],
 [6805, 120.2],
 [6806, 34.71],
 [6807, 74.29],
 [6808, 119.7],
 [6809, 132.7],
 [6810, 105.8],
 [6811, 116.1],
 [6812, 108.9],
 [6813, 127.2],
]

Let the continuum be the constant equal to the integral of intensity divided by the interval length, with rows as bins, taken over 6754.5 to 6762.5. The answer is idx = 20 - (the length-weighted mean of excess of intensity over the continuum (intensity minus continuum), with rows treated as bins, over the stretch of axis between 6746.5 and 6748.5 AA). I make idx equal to 32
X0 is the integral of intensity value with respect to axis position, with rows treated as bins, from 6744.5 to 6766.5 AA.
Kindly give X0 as 2692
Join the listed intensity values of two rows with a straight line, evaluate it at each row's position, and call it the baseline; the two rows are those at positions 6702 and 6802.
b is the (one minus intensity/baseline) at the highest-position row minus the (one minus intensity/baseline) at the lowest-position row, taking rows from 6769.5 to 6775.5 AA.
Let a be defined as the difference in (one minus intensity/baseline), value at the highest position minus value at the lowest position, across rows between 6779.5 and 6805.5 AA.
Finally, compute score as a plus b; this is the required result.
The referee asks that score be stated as 0.1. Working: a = 0.12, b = 0.01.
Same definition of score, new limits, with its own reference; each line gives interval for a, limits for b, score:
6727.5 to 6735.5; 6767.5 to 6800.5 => -0.1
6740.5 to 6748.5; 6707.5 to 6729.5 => 0.2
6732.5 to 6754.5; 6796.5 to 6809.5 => 0.1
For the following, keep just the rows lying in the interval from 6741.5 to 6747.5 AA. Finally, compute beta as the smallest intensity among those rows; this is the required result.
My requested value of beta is 115.7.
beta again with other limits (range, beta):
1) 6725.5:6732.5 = 107.4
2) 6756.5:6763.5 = 116.4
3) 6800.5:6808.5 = 34.71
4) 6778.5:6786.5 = 106.6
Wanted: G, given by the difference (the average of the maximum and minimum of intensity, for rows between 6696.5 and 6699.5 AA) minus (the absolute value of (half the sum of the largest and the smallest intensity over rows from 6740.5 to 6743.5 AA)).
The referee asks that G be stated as 6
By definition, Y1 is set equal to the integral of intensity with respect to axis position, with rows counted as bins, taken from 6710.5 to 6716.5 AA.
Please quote 760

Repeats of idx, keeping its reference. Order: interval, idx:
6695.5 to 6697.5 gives 14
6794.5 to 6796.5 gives 34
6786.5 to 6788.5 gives 8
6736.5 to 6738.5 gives 20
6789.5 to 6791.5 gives 8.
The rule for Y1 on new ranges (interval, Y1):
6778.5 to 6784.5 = 715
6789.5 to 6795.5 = 778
